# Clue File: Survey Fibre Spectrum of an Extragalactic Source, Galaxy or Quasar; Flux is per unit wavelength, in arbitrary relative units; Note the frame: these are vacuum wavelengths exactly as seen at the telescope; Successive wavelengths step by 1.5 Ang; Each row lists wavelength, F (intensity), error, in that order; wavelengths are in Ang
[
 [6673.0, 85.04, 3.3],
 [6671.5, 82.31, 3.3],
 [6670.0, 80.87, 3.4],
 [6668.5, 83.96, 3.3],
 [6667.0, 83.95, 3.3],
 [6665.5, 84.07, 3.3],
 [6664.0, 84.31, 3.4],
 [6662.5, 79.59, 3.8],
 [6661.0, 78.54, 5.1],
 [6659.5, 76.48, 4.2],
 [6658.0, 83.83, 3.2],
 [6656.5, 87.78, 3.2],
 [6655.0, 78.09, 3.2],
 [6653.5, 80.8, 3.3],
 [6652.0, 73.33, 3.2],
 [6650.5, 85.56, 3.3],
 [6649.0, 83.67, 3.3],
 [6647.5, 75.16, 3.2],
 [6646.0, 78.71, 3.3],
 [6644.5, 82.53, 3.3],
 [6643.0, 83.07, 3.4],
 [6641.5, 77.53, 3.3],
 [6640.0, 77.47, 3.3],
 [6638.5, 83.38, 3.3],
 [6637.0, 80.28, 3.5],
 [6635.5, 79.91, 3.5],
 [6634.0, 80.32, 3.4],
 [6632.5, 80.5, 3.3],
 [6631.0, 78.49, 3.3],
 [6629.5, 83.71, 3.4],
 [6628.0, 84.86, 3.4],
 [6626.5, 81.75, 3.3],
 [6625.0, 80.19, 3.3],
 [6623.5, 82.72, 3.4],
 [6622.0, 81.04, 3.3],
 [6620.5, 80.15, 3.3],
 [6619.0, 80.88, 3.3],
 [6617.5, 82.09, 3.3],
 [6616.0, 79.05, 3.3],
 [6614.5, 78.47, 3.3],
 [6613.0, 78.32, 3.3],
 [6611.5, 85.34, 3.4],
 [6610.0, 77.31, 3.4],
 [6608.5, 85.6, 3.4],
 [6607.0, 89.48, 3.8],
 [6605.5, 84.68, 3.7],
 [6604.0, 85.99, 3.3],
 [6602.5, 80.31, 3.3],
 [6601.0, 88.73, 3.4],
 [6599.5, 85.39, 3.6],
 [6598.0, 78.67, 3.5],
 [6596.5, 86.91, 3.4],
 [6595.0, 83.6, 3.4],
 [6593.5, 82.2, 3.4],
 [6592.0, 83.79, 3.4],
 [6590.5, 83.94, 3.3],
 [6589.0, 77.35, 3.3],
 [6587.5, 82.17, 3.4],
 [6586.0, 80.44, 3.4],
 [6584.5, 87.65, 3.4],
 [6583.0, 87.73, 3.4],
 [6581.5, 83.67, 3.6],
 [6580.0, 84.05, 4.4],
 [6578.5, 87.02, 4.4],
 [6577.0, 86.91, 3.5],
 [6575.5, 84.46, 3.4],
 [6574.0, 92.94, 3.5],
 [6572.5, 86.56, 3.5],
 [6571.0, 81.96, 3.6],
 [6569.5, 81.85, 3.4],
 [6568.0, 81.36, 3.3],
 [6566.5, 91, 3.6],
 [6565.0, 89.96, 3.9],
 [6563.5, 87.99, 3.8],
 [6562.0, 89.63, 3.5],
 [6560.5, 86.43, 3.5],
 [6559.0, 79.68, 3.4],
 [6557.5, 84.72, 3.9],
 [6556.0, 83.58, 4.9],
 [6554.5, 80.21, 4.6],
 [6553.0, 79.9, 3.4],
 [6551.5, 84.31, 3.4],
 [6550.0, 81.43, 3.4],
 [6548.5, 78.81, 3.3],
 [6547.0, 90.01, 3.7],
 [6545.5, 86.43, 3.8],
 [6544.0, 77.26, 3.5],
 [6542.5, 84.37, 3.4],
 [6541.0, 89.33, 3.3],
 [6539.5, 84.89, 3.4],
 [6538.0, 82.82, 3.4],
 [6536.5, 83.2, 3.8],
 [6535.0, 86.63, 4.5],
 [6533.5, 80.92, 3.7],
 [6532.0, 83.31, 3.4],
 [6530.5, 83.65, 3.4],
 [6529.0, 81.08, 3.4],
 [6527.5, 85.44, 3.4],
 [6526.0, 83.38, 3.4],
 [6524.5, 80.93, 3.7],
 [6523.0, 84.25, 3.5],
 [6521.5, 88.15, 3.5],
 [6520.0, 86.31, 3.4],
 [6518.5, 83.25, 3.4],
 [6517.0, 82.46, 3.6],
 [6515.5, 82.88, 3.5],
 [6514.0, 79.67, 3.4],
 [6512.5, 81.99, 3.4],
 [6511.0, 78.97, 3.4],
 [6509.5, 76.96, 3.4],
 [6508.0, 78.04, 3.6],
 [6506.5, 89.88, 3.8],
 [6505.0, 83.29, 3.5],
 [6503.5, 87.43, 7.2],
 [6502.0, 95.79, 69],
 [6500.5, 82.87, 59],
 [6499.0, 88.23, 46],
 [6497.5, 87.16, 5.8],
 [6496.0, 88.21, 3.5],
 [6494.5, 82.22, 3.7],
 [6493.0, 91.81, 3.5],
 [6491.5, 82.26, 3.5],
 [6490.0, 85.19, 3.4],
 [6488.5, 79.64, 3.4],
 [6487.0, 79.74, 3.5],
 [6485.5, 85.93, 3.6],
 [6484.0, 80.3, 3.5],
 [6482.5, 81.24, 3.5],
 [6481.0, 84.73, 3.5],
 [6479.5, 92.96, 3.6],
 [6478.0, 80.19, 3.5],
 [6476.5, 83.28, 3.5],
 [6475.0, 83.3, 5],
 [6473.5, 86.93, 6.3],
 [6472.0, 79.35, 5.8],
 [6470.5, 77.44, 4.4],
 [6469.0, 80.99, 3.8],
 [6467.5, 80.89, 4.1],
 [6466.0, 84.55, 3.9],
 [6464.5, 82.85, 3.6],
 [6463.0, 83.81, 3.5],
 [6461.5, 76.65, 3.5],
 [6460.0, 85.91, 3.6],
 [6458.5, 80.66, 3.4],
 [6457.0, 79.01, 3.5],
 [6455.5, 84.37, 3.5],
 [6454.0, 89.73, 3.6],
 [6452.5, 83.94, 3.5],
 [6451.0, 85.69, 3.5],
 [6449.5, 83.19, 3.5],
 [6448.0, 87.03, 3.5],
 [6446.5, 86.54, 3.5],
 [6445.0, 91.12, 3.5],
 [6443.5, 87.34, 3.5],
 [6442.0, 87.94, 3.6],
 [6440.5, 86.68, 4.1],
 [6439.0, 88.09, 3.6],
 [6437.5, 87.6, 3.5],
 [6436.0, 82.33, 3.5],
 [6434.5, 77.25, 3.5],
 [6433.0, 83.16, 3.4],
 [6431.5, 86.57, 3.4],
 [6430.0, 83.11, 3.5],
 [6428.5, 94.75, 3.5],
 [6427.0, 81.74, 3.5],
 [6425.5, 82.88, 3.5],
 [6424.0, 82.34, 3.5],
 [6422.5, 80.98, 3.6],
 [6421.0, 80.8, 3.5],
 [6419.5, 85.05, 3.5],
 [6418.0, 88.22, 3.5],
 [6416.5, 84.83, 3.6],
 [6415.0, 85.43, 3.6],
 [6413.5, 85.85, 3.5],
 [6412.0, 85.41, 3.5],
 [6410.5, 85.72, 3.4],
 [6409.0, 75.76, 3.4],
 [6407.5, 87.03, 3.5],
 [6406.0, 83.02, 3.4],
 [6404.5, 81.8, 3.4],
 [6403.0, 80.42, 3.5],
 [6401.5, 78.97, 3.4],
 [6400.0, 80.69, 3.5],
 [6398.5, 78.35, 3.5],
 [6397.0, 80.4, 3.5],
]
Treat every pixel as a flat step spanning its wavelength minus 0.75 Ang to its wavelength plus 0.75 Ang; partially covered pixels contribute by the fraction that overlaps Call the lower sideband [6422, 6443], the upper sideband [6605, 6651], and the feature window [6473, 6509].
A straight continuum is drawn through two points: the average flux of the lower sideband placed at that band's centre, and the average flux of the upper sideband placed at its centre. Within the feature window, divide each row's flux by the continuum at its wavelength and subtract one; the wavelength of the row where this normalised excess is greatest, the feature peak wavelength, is 6502.0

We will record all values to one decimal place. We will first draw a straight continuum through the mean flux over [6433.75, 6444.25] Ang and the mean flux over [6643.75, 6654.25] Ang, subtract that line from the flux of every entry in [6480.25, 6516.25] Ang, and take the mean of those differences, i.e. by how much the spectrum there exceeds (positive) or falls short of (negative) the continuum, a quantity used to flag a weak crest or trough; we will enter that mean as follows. 0.1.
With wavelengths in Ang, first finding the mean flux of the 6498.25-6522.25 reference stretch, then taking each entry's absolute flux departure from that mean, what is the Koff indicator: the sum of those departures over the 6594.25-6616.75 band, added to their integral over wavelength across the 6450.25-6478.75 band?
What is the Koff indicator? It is 133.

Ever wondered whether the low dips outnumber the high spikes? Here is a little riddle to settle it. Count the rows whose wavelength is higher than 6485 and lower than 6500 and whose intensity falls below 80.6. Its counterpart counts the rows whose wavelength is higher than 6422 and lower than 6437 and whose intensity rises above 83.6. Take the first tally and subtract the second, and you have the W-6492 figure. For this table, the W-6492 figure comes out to 0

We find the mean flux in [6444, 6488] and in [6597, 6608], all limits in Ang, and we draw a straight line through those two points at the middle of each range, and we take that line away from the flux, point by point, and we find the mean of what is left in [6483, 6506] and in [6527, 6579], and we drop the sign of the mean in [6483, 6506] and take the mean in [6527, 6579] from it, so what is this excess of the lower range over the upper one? 1.3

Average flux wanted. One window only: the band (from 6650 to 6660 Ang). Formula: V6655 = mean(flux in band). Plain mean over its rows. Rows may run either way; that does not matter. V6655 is 81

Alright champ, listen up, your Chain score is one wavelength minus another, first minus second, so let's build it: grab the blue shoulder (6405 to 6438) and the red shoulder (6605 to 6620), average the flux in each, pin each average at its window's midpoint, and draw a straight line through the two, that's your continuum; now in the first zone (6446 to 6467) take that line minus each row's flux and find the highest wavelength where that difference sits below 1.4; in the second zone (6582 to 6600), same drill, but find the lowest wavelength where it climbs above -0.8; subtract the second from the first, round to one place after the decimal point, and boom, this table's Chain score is -120.0 Ang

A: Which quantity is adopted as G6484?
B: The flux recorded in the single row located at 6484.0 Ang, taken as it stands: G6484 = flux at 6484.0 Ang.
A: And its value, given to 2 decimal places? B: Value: 80.30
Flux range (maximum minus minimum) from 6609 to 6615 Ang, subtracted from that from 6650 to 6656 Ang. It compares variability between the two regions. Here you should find 4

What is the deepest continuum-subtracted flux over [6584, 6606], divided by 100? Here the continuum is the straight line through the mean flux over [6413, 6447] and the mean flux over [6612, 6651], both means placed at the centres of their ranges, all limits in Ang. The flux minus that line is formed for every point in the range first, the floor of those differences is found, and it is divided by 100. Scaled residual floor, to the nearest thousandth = -0.044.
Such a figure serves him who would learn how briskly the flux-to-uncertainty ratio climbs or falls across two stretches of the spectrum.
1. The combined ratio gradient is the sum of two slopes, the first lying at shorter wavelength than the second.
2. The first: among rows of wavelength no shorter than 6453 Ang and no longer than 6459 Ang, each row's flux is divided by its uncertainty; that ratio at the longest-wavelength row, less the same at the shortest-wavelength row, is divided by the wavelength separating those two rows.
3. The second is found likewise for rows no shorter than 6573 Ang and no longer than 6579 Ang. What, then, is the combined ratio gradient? -1.8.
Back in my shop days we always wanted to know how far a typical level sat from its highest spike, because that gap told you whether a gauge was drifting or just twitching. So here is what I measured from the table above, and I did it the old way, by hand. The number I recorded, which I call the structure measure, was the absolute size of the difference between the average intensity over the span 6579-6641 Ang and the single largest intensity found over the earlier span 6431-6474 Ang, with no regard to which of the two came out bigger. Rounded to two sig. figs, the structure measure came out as 8.7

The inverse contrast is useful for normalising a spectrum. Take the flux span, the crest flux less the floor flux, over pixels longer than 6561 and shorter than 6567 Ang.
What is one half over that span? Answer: 0.17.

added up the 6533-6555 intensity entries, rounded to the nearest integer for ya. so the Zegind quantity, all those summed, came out 1251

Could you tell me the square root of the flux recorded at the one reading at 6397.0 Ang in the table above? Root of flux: 8.97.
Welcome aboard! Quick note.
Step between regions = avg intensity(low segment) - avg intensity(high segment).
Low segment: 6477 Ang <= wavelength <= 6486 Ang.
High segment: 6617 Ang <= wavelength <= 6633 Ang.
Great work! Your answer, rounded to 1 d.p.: 2.7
